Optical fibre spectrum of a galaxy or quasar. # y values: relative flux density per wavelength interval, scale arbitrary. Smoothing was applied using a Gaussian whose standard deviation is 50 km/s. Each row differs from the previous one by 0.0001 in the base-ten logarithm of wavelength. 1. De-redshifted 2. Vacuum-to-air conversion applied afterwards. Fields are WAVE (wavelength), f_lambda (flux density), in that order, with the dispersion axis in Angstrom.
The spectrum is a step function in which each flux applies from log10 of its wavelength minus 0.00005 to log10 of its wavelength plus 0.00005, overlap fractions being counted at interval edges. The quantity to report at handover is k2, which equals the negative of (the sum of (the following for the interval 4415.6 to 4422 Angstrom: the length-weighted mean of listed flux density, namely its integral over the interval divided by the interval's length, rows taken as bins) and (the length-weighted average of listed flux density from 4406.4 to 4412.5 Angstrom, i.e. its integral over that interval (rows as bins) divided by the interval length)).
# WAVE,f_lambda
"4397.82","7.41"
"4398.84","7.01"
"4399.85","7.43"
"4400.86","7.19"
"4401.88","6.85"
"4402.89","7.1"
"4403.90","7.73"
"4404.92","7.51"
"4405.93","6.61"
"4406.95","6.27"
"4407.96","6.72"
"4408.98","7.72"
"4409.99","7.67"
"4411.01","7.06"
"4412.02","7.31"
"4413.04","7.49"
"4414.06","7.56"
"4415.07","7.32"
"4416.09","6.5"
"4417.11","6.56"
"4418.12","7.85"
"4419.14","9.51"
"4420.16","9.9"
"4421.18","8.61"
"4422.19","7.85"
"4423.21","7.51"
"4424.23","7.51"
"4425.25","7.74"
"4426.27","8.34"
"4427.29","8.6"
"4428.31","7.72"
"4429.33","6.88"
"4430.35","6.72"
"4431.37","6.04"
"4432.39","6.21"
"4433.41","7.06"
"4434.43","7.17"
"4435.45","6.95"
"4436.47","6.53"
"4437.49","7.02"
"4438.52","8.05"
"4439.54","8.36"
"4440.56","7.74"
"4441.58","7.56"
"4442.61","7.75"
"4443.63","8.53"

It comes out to -15.3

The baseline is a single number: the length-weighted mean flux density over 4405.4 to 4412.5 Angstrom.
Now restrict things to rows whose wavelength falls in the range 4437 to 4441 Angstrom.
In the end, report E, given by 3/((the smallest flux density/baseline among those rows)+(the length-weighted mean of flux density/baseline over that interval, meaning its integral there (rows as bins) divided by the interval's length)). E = 1.43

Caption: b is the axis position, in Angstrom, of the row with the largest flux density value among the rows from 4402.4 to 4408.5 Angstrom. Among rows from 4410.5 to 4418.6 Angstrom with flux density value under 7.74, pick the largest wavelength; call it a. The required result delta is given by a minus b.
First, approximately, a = 4417.11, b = 4403.90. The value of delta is 13.2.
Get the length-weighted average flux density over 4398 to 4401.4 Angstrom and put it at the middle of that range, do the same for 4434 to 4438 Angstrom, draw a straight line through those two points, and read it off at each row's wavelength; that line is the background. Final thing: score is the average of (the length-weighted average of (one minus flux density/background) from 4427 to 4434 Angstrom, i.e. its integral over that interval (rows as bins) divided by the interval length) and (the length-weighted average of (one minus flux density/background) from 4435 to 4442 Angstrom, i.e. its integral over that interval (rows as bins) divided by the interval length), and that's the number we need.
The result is -0.042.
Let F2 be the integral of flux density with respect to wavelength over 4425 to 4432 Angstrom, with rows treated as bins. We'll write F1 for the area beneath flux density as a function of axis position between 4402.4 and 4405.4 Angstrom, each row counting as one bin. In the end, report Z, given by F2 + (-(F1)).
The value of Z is 29.5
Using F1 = 22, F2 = 52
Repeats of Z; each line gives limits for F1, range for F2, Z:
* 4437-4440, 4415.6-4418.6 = -2.4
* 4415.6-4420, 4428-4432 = -7.2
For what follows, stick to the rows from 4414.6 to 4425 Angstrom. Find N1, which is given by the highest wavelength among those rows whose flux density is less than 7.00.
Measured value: 4417.11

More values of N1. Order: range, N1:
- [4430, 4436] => 4435.45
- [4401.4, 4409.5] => 4407.96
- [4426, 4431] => 4430.35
